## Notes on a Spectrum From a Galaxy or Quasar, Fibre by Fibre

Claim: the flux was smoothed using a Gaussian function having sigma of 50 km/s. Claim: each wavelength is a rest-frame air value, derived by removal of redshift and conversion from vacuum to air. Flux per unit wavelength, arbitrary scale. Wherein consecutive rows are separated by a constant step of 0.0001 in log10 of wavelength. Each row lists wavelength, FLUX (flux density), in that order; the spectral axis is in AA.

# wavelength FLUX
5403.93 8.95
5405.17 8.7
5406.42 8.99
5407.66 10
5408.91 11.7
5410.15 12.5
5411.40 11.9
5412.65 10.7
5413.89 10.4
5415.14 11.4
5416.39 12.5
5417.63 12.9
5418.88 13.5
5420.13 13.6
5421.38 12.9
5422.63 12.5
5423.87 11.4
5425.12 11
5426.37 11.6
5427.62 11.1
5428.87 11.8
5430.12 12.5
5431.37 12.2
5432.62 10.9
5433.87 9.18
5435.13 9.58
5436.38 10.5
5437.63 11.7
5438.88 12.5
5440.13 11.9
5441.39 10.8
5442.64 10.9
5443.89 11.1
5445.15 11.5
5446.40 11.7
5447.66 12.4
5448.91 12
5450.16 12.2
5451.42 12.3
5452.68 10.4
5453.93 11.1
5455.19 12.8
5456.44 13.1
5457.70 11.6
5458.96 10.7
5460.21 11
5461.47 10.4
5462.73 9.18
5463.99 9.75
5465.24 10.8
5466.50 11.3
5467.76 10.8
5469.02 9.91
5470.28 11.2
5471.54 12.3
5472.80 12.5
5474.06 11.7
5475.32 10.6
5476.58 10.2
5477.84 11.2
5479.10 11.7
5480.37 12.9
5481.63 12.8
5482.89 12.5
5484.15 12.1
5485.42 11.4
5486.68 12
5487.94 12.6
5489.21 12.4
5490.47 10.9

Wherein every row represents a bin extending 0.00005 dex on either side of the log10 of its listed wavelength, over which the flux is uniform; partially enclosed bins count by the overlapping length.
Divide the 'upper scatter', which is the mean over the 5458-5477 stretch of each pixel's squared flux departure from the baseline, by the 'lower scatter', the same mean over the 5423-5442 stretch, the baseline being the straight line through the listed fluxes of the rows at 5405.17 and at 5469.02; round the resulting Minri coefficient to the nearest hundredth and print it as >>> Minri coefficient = 0.32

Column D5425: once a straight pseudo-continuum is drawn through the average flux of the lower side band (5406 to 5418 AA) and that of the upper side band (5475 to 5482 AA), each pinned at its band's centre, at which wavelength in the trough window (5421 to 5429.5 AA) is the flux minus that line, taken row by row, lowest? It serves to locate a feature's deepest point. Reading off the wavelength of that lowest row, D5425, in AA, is 5425.12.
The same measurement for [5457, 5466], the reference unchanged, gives 5462.73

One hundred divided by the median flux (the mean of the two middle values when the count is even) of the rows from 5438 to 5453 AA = 8.47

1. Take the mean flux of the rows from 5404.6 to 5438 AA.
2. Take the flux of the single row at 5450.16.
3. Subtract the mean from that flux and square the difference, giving 0.6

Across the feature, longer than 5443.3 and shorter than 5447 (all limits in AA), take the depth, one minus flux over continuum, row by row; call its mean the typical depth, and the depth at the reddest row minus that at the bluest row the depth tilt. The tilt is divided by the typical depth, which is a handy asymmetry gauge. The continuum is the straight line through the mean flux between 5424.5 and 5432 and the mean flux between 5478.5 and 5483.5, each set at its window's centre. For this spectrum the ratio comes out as -1.1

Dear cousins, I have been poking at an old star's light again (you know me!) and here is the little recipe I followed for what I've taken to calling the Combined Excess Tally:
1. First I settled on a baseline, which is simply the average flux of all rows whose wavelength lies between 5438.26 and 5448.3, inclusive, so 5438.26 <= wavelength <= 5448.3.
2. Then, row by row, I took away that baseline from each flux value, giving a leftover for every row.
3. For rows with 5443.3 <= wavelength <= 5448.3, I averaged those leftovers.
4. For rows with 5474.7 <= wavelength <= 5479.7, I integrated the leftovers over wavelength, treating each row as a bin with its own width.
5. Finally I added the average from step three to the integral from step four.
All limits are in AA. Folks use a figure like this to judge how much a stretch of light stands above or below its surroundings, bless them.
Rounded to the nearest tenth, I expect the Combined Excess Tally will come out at -3.3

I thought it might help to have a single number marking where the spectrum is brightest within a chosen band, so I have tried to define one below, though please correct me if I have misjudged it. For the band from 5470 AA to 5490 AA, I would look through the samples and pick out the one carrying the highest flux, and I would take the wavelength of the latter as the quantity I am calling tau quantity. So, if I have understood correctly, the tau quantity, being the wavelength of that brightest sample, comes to 5480.37 AA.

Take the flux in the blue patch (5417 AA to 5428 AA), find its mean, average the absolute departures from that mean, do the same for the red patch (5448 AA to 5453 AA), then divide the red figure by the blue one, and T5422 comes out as 0.74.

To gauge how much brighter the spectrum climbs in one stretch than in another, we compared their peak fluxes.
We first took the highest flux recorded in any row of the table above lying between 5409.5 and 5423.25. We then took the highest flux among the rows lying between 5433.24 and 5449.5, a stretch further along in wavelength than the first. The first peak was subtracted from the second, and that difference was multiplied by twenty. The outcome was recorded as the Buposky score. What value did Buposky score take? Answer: -22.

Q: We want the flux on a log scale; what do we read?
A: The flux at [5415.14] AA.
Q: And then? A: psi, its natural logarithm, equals 2.43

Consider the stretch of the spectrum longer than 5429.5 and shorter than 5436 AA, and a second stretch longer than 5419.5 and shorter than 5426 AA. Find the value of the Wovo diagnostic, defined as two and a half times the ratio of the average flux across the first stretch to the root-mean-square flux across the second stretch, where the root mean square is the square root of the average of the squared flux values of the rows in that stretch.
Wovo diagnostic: 2.2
